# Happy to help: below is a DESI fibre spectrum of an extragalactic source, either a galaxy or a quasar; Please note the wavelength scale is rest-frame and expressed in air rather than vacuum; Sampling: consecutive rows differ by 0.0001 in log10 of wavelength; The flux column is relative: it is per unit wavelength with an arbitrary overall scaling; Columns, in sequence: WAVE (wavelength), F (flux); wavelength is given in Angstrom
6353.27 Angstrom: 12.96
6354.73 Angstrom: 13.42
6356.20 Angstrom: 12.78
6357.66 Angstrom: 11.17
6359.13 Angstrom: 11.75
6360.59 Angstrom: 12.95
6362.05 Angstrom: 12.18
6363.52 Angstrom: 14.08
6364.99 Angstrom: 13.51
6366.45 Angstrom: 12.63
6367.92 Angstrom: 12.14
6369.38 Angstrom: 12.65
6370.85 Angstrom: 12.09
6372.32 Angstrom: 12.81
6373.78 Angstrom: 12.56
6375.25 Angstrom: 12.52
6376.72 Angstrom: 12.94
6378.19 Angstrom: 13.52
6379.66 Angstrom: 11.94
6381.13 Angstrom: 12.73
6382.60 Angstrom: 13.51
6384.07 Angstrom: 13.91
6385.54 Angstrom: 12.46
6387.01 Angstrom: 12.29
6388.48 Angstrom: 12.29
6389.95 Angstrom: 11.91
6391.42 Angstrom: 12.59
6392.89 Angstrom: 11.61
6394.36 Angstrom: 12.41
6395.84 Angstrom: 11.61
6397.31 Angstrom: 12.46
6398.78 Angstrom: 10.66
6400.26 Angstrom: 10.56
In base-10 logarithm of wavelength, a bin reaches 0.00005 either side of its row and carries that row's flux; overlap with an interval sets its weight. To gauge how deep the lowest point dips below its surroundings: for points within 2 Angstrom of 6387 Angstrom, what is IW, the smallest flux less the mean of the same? -0.1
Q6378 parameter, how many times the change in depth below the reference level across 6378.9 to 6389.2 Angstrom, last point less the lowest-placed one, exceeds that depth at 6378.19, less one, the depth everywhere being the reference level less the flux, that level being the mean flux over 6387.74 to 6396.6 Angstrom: -1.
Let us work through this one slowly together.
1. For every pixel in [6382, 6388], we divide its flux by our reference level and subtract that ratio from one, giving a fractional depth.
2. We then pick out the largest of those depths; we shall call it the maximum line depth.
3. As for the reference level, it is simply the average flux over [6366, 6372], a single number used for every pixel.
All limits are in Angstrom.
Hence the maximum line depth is 0.01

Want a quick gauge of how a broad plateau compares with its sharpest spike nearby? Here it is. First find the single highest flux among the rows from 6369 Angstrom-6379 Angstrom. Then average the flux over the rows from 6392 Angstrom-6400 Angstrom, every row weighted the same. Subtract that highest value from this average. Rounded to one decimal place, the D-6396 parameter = -1.8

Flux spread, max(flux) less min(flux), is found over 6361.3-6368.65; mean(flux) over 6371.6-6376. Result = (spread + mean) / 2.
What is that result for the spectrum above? 7.3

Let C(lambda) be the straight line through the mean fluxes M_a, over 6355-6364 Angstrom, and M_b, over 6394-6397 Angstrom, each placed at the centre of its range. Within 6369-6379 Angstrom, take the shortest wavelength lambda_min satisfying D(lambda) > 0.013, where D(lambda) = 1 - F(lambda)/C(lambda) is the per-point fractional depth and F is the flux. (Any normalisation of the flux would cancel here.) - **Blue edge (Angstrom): 6370.85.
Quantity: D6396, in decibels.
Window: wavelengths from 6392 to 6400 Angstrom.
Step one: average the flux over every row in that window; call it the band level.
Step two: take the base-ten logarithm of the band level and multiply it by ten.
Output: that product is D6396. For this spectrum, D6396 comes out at 10.7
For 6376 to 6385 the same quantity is 11.2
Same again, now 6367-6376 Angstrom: 11.0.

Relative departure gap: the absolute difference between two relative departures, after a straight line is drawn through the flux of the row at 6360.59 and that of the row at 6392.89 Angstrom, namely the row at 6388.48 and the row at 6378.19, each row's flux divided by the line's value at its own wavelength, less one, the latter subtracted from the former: 0.064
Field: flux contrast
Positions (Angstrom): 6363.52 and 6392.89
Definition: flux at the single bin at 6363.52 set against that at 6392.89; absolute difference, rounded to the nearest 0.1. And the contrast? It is 2.5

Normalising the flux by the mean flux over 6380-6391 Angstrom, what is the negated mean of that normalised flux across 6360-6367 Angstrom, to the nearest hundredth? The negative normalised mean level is -1.03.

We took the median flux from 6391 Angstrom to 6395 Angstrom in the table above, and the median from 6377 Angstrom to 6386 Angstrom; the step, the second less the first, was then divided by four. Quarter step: 0.18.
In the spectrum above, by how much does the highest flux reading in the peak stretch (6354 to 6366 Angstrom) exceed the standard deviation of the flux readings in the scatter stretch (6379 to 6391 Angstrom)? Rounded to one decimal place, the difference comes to 13.4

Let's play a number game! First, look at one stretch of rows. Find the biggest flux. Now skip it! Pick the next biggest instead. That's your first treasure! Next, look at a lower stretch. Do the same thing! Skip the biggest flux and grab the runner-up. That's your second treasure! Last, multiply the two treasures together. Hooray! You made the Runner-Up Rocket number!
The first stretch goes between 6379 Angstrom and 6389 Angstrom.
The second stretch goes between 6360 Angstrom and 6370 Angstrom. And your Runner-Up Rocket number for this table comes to 183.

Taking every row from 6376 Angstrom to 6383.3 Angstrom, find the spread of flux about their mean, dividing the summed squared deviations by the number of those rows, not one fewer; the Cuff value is 0.584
